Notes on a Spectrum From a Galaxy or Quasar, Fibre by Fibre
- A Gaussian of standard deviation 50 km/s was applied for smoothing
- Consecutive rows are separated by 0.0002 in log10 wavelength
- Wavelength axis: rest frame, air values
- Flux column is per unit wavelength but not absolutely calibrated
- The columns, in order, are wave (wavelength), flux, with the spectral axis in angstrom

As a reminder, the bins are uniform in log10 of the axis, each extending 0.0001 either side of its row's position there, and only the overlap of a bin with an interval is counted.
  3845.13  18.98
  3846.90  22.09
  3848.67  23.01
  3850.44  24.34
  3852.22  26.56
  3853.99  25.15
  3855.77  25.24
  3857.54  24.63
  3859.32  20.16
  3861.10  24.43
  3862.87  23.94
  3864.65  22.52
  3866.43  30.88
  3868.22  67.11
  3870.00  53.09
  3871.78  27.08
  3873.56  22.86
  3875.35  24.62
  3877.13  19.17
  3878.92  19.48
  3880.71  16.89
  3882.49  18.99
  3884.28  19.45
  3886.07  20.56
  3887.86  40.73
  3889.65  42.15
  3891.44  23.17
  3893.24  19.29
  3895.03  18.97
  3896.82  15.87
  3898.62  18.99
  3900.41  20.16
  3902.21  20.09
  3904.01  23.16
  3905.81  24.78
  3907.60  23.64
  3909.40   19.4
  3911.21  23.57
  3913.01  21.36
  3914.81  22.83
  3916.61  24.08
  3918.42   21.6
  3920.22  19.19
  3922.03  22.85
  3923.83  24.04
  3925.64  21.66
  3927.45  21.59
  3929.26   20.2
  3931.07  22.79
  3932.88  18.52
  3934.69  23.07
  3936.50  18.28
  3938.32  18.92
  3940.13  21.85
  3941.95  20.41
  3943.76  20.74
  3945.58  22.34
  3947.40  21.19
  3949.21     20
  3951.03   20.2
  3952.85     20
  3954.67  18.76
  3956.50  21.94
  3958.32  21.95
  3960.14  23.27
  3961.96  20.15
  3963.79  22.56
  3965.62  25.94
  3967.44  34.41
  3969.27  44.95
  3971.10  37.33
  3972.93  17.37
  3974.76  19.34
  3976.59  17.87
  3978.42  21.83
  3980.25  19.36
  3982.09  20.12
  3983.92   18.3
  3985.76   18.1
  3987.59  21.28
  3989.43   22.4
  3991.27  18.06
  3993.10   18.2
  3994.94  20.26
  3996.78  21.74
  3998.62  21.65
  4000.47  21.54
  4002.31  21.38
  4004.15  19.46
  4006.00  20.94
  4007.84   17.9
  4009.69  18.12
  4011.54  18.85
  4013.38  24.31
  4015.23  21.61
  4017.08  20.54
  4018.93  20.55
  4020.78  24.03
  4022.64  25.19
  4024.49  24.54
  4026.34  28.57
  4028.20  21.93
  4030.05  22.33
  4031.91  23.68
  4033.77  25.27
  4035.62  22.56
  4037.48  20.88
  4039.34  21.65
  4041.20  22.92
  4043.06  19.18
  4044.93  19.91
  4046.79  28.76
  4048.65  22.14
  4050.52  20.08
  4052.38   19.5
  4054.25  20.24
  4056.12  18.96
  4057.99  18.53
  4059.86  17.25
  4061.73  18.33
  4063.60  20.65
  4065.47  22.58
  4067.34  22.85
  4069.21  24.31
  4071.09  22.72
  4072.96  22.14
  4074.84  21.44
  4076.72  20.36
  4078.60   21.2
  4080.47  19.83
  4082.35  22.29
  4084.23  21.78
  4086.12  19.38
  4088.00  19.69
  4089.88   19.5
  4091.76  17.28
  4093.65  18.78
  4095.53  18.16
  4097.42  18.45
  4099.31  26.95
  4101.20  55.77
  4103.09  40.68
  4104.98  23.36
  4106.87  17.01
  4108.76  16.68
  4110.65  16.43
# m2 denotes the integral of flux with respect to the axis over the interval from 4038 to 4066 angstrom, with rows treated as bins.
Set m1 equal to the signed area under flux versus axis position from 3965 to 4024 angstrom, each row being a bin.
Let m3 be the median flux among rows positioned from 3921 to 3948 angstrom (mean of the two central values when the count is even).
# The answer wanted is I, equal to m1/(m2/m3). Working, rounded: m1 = 1314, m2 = 579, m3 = 21.6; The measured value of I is 49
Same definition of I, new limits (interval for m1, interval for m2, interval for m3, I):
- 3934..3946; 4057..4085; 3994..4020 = 9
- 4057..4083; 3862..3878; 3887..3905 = 21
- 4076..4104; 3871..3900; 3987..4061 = 22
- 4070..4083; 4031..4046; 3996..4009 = 18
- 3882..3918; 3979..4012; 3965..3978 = 33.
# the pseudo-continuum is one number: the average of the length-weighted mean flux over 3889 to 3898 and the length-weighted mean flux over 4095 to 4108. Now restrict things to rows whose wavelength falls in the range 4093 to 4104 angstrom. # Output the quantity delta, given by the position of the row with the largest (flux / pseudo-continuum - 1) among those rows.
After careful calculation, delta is 4101.20 angstrom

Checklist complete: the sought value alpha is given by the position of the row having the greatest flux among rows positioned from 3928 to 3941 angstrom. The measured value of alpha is 3934.69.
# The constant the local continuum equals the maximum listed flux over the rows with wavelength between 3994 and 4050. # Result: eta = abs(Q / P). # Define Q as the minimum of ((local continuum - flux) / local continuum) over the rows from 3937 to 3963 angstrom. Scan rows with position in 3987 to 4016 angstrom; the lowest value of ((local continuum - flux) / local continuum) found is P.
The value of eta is 1.2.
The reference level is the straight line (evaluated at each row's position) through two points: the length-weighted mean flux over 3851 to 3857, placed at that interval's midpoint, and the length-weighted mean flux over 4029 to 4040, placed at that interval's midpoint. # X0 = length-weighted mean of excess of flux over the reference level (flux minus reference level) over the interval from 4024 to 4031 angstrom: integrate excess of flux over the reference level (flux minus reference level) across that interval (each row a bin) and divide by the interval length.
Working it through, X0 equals 1.5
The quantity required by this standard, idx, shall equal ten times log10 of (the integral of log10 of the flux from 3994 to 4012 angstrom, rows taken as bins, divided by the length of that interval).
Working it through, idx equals 1.15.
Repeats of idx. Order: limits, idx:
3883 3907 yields 1.32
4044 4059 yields 1.20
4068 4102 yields 1.27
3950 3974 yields 1.41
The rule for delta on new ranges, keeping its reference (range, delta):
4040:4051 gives 4046.79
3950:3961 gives 3960.14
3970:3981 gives 3971.10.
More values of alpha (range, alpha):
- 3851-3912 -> 3868.22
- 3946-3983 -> 3969.27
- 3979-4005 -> 3989.43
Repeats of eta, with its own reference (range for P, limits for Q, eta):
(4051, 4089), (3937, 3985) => 3.6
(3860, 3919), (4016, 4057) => 0.0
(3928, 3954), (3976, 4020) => 0.8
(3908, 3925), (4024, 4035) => 0.0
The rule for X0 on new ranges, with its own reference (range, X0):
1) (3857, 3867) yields -1.2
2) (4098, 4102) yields 17.0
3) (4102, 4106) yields 10.9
